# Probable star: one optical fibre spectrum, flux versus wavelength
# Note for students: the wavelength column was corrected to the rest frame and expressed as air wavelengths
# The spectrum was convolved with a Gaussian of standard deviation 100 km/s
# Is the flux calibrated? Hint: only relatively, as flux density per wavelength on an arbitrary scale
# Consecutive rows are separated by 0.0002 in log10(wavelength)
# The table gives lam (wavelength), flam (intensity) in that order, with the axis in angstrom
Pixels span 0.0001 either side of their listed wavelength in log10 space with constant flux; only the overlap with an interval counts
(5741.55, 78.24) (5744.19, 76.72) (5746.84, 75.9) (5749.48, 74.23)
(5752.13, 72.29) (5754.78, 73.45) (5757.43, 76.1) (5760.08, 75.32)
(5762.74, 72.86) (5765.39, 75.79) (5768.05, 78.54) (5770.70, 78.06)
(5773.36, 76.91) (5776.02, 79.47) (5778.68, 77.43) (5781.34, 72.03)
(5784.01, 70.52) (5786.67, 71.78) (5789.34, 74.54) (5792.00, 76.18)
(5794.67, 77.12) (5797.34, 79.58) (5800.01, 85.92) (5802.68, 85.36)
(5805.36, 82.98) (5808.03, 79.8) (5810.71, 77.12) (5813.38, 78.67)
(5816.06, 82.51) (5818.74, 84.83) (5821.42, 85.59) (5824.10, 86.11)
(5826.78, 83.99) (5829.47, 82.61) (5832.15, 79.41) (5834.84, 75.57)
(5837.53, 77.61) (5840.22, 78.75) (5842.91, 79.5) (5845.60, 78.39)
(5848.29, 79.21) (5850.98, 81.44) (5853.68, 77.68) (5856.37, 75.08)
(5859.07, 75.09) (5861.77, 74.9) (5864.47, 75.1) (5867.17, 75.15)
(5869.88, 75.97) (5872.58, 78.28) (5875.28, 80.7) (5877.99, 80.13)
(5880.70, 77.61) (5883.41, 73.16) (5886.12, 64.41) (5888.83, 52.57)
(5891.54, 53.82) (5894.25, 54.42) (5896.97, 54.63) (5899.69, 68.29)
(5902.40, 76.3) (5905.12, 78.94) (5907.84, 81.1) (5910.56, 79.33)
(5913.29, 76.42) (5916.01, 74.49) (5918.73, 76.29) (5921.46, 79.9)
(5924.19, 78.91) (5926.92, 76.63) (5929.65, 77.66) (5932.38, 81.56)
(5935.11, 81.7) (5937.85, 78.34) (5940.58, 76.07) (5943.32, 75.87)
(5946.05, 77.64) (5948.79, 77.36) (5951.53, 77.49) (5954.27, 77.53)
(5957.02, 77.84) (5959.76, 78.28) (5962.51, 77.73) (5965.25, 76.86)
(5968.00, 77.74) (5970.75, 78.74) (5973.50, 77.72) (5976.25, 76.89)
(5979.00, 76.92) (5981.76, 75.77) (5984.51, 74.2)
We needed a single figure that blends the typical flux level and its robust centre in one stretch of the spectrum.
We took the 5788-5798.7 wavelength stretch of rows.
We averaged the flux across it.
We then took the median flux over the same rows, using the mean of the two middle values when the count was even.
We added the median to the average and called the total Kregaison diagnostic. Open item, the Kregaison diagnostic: 154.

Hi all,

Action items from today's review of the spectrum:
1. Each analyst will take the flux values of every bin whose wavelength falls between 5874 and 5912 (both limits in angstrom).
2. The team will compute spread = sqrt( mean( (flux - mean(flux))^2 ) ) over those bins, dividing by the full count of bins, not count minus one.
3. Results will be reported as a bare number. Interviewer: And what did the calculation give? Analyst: 11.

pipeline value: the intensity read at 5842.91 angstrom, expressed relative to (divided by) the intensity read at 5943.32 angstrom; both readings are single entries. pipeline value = 1.05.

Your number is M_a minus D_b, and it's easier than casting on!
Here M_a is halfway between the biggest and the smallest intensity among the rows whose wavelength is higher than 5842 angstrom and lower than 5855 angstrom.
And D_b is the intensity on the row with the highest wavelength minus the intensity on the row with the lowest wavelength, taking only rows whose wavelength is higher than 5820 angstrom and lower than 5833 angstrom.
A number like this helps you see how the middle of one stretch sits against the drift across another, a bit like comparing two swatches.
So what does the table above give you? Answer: 86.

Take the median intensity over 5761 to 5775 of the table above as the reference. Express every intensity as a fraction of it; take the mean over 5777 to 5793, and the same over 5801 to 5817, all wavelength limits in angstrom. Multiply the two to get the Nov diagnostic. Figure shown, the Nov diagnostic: 1.01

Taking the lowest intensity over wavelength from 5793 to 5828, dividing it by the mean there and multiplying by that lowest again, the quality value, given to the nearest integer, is 72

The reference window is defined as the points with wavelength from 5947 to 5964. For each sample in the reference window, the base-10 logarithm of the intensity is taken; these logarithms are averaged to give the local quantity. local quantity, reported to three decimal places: 1.890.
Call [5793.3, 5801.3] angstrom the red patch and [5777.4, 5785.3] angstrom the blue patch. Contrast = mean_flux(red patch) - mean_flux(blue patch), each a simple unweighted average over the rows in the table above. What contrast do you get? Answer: 8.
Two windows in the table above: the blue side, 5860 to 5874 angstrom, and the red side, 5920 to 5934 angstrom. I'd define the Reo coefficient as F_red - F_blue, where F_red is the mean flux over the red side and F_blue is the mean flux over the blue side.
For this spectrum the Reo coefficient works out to 3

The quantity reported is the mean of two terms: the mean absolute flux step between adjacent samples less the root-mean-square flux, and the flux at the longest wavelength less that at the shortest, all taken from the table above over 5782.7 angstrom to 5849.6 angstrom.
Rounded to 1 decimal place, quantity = -34.6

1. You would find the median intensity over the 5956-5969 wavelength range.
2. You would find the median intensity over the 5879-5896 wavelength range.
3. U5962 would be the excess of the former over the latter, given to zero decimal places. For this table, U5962 18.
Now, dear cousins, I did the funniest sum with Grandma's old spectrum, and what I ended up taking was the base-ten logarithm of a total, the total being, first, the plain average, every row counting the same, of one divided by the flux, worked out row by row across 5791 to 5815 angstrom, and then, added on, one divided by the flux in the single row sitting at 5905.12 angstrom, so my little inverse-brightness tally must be -1.60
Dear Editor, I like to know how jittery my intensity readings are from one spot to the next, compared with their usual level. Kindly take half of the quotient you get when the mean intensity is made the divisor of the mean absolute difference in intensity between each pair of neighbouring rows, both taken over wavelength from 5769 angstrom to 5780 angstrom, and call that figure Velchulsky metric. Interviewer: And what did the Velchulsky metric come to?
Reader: 0.0123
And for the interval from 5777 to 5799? 0.0152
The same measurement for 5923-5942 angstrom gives 0.0137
